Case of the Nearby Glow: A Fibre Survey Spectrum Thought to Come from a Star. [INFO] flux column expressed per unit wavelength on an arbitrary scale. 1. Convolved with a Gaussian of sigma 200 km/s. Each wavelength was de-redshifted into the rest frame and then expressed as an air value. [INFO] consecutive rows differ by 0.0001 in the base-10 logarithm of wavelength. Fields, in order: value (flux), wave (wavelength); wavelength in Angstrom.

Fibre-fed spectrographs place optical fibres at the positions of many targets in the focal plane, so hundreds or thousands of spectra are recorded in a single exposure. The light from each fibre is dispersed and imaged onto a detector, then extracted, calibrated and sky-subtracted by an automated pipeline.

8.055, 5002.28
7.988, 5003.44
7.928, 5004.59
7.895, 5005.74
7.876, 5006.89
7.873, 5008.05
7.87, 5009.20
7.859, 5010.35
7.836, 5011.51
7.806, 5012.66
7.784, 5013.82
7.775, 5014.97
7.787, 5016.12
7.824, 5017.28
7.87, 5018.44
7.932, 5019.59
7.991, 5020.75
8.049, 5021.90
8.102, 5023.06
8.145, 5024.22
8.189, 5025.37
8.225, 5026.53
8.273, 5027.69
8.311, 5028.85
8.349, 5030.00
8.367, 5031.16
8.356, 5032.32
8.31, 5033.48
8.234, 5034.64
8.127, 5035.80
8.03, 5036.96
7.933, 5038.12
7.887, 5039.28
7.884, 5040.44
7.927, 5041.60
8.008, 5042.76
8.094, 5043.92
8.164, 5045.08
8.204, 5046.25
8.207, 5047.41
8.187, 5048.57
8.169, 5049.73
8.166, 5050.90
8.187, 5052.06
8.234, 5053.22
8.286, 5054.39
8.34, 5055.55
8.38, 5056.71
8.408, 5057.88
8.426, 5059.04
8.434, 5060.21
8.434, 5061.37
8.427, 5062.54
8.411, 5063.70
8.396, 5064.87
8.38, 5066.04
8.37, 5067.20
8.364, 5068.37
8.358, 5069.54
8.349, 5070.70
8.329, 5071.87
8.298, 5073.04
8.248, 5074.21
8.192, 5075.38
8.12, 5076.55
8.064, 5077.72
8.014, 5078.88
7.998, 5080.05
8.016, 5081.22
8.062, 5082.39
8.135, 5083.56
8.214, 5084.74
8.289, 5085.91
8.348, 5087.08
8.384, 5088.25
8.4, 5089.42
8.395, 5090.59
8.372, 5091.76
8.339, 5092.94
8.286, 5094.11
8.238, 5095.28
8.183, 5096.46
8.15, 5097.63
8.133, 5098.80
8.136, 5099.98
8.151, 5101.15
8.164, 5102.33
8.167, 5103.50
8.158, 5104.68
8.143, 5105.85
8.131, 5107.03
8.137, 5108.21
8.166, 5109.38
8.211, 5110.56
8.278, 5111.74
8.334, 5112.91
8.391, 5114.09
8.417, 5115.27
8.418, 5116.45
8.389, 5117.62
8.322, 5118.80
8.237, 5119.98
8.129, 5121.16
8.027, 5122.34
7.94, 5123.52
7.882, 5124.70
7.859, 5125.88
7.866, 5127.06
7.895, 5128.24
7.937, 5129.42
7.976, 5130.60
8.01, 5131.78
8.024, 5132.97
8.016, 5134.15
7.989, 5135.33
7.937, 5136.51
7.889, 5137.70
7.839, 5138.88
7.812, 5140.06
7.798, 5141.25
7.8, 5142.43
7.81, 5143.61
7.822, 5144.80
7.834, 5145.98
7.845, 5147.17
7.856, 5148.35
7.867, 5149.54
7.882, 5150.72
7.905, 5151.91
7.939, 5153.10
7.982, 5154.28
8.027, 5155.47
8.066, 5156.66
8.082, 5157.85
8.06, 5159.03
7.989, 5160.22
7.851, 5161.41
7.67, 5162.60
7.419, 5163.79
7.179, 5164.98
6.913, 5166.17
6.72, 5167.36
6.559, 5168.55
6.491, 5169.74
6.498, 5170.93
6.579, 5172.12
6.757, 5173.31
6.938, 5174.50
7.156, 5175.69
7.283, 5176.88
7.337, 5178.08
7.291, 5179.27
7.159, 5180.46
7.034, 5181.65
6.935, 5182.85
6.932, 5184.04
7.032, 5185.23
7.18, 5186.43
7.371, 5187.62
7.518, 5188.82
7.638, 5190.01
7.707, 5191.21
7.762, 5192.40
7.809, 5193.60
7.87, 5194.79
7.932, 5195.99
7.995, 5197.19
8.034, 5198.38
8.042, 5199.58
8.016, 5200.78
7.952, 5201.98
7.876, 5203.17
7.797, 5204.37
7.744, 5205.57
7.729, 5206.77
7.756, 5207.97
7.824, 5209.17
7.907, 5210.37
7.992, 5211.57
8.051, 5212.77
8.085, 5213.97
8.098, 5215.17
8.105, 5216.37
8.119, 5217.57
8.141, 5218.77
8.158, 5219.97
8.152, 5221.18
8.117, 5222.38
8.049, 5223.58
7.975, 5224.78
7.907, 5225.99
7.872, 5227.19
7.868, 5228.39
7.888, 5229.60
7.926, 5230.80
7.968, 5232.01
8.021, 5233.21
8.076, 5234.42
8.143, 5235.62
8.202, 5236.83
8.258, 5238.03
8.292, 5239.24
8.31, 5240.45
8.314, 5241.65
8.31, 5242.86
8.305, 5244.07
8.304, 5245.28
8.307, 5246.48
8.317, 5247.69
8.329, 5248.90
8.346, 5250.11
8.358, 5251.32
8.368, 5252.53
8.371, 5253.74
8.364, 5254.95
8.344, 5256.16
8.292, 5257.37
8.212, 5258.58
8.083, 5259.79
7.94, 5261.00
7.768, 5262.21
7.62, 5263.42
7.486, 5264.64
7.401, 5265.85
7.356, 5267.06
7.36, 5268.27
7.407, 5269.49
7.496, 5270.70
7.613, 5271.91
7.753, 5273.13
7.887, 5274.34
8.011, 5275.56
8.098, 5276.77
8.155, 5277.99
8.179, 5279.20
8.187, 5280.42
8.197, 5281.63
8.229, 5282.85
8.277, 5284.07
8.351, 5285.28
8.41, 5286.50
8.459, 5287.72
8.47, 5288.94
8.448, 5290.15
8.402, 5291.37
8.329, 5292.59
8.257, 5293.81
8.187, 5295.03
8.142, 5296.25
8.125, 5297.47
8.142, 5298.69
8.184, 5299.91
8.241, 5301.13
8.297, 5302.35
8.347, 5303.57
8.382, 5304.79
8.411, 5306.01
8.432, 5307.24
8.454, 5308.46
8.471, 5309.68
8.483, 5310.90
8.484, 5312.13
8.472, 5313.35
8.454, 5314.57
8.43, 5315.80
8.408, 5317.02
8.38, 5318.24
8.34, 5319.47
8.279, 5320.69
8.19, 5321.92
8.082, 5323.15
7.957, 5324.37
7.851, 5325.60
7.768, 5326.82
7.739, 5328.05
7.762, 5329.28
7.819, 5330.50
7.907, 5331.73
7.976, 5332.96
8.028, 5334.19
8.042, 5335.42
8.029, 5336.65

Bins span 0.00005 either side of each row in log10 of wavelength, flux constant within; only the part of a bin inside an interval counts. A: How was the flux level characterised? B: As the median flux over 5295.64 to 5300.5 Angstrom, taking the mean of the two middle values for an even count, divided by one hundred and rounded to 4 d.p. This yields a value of 0.0814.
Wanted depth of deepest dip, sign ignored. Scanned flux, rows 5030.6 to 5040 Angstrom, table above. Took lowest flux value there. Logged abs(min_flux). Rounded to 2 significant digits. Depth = 7.9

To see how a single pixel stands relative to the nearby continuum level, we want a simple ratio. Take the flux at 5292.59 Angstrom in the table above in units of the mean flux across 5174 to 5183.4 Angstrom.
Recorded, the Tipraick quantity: 1.17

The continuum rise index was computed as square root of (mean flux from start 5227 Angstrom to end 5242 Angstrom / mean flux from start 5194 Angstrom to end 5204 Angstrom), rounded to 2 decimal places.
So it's 1.01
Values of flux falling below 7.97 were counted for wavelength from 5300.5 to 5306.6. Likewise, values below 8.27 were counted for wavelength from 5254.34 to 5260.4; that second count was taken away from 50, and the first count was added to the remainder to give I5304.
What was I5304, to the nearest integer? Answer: 48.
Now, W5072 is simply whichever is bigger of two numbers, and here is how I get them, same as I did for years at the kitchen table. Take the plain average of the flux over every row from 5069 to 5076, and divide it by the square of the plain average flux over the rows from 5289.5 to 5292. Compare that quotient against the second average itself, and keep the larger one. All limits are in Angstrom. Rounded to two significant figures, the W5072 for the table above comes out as 8.4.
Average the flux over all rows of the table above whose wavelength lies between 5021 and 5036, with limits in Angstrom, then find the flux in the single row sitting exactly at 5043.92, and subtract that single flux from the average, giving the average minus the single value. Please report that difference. 0.1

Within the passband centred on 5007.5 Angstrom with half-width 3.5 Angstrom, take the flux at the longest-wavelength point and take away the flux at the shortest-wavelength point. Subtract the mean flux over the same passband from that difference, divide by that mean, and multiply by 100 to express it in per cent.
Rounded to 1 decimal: -100.9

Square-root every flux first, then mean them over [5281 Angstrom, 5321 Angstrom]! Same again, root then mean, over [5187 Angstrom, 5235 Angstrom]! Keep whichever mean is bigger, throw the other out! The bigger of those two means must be 2.89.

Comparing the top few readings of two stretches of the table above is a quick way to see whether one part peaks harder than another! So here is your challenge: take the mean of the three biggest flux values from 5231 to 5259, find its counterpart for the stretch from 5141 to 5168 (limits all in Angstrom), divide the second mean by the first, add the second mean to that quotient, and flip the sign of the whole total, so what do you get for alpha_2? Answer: -9.03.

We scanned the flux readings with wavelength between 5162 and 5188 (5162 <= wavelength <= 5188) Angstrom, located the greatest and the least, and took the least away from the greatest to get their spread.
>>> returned 1.18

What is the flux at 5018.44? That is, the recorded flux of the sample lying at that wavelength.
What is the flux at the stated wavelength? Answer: 7.87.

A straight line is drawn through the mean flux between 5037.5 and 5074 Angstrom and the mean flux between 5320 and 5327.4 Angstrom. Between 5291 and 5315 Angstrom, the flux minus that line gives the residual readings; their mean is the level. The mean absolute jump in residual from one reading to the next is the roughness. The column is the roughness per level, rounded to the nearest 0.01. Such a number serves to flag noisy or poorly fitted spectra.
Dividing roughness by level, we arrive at 0.12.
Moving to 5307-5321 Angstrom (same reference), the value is 0.06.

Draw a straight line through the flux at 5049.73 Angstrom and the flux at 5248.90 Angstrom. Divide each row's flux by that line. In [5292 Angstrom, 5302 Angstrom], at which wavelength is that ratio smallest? 5297.47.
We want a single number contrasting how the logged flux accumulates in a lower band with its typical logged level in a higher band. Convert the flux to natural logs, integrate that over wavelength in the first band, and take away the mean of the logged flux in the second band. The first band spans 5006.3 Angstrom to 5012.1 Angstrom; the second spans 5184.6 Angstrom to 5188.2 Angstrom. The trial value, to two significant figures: 10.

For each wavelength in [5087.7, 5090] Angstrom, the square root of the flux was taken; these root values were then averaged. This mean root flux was 2.90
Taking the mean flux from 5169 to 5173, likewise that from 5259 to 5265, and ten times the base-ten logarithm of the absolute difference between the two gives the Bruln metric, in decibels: 1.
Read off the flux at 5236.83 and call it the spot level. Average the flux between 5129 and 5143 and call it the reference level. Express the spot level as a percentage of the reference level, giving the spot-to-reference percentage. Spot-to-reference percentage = 104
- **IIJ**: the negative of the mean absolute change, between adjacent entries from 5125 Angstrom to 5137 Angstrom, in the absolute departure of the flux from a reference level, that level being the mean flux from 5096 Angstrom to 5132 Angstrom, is -0.028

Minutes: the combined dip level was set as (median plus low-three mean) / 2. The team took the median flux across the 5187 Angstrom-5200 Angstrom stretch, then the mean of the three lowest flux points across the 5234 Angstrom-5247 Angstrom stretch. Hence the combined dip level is 7.97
